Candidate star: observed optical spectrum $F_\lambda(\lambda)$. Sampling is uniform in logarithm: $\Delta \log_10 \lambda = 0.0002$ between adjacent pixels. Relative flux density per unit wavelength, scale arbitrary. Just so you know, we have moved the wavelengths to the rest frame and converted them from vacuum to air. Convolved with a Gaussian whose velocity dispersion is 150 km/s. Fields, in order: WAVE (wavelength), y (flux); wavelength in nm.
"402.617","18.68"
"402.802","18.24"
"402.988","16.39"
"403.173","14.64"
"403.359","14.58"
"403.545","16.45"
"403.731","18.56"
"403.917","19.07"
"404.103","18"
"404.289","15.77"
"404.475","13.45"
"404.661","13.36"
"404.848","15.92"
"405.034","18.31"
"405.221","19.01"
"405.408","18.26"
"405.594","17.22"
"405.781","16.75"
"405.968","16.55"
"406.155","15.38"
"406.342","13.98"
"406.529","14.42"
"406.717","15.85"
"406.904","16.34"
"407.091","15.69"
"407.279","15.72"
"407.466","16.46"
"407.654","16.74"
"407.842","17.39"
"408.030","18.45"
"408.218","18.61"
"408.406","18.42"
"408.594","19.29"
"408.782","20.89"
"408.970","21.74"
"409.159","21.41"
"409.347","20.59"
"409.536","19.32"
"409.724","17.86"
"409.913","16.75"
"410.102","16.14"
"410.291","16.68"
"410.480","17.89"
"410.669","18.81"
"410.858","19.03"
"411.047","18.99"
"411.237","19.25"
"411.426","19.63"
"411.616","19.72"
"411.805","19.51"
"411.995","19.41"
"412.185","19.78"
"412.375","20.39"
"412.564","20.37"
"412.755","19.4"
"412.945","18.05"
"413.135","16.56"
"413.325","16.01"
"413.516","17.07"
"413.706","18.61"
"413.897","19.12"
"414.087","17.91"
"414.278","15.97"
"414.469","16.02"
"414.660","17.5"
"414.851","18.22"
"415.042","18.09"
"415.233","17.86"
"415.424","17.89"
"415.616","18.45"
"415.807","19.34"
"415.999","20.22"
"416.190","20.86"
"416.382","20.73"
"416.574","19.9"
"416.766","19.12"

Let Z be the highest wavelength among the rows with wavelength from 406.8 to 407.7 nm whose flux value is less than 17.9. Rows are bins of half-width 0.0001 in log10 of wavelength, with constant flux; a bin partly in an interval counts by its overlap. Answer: 407.654 nm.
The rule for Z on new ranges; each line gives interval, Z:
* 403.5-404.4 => 404.289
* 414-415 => 414.660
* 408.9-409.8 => 409.724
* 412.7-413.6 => 413.516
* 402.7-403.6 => 403.545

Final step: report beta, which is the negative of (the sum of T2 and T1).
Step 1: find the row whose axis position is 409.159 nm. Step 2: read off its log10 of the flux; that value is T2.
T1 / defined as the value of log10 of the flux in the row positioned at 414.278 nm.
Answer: -2.53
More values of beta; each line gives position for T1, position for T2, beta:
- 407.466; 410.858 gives -2.50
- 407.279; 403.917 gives -2.48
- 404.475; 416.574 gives -2.43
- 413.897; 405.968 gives -2.50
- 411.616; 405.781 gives -2.52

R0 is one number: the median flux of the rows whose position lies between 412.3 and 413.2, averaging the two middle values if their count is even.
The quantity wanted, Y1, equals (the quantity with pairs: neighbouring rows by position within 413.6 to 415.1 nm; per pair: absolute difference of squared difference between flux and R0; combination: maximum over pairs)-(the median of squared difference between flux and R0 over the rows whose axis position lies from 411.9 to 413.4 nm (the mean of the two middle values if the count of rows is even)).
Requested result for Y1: 8.6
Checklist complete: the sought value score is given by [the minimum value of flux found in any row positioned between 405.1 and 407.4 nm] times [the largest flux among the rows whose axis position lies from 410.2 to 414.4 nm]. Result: 285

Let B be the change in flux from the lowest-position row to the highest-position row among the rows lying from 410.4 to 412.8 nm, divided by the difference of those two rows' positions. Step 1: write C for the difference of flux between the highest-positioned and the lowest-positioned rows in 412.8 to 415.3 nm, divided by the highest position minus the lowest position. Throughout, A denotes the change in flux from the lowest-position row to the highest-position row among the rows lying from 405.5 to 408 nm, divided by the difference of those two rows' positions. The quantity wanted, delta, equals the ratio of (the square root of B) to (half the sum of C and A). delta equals -220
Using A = 0.1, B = 0.7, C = -0.1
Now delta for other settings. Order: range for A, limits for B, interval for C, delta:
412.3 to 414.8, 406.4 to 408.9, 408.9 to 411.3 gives -1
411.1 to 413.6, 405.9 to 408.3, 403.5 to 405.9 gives -2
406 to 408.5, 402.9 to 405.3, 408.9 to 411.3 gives 9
